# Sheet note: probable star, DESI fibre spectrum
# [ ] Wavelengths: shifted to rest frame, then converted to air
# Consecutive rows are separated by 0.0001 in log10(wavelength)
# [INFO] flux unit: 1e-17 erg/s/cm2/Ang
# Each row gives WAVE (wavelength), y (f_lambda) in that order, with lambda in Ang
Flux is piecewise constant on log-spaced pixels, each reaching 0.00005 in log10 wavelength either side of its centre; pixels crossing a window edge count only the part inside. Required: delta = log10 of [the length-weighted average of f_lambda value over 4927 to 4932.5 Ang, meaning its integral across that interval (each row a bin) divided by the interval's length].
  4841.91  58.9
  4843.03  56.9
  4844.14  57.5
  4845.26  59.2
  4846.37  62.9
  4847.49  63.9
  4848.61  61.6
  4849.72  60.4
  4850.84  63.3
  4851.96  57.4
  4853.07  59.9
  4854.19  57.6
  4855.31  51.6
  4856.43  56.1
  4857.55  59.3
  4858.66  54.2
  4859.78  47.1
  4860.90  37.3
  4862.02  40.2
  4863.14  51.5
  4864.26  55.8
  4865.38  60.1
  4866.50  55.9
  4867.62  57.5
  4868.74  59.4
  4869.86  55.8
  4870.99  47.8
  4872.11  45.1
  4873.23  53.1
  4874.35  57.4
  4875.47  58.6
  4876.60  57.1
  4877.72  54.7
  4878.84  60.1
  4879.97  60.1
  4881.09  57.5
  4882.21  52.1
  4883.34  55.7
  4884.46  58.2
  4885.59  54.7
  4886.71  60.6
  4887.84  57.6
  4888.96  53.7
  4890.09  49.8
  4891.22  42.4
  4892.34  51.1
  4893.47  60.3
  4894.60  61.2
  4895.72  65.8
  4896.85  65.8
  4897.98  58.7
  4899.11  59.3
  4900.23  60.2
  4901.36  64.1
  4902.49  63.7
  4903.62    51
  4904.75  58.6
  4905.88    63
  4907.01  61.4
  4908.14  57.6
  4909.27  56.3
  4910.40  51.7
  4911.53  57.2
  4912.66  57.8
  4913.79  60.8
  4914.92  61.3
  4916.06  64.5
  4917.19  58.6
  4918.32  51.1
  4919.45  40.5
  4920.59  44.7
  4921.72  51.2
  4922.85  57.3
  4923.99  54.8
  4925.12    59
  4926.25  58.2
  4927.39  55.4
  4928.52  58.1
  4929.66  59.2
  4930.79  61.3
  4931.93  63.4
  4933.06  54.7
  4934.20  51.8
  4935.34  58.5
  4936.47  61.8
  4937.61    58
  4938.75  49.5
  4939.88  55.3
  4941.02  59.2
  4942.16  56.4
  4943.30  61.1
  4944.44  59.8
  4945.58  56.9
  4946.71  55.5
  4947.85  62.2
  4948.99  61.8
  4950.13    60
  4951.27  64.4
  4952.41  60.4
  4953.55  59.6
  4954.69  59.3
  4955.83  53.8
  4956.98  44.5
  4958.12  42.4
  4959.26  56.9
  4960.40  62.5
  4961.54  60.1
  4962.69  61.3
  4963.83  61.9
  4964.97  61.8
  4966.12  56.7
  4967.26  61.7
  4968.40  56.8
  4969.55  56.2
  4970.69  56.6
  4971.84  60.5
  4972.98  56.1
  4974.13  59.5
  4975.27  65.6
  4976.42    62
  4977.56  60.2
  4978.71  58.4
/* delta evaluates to 1.78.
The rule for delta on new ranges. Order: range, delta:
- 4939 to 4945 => 1.76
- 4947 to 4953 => 1.79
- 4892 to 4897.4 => 1.79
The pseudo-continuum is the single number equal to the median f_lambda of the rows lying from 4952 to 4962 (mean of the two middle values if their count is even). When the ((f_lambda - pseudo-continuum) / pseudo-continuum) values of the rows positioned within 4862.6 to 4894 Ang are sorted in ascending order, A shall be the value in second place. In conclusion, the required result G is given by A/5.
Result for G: -0.048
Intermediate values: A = -0.24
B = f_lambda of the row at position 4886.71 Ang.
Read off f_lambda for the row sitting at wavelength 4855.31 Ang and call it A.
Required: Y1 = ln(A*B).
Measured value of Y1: 8.05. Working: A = 51.6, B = 60.6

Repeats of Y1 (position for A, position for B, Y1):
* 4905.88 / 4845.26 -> 8.22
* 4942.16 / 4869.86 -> 8.05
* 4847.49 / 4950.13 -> 8.25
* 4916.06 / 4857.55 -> 8.25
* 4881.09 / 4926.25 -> 8.12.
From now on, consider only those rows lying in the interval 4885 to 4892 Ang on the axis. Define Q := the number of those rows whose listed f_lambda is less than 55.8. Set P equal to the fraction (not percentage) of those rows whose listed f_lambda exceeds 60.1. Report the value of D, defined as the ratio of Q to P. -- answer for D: 24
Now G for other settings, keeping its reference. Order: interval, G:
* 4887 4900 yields -0.032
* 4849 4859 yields -0.017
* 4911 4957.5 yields -0.050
